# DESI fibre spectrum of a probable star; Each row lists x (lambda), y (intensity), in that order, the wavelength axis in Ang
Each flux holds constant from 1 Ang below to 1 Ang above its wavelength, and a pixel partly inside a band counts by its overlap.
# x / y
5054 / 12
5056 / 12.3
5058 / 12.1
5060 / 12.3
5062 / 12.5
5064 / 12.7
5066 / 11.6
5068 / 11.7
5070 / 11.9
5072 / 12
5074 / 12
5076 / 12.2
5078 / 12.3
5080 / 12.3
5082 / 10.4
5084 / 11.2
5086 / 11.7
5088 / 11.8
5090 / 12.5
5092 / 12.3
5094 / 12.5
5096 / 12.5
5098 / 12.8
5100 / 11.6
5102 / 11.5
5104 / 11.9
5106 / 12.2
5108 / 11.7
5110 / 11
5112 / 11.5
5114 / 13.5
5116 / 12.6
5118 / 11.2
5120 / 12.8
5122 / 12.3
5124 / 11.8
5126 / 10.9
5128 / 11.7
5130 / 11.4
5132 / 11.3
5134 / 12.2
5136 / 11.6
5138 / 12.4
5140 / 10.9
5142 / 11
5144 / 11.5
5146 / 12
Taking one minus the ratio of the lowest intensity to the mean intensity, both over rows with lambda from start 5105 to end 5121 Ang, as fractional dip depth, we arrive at 0.088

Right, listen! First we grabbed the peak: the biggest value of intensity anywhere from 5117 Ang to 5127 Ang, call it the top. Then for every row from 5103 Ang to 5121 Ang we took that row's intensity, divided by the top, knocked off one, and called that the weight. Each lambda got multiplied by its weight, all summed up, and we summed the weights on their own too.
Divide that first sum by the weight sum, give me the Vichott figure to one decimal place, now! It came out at 5110.6 Ang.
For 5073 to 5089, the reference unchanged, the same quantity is 5082.1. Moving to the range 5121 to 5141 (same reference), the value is 5131.3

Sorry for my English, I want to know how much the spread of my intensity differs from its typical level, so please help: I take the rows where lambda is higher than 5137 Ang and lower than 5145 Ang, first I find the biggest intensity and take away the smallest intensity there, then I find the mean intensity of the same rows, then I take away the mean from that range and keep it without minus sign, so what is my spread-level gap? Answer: 9.95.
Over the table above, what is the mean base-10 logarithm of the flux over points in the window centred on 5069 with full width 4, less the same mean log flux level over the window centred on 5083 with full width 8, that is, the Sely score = 0.016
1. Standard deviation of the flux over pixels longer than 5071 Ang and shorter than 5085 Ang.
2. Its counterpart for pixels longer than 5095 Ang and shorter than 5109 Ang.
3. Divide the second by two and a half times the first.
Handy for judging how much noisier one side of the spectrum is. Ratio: 0.27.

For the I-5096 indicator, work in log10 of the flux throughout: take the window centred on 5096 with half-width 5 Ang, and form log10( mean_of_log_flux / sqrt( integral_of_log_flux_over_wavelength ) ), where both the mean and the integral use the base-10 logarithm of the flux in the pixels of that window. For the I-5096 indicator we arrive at -0.481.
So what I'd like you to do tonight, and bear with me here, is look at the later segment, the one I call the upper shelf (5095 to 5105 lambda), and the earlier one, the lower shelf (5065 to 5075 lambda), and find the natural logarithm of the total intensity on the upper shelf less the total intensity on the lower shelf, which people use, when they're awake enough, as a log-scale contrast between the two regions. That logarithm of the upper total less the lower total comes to 0.1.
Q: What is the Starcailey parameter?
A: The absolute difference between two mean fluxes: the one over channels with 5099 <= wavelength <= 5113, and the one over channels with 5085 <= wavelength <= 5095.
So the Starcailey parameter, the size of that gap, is 0.53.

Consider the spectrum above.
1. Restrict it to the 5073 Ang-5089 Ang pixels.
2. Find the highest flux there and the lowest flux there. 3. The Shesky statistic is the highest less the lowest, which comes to 1.90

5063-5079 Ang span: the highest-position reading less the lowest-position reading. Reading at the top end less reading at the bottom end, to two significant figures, -0.40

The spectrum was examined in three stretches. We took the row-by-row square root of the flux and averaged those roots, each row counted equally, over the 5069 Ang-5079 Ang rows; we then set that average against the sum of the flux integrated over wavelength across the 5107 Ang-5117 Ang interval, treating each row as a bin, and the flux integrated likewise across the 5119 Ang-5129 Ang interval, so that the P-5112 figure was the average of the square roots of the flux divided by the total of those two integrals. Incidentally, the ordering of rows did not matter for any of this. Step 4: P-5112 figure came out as 0.0145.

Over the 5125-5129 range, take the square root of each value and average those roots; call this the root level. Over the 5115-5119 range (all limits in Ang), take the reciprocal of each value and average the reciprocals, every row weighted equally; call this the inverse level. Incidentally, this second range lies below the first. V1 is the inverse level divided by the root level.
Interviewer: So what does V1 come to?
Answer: 0.0251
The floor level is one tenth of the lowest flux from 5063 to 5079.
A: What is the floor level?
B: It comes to 1.16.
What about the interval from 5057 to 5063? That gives 1.21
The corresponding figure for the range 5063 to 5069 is 1.16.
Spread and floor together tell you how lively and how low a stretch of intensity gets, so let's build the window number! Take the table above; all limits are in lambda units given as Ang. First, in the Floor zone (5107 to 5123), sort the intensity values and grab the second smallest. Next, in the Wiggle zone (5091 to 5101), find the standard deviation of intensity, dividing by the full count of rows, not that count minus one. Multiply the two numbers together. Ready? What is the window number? 4.5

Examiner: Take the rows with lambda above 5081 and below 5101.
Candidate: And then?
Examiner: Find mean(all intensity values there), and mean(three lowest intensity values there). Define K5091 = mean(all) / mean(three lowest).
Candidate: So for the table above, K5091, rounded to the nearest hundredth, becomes 1.08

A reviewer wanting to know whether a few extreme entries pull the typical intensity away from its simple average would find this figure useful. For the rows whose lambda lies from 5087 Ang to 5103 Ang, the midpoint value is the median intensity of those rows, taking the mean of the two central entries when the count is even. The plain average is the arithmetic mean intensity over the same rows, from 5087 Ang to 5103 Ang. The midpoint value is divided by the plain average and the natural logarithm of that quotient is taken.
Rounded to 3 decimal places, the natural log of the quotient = 0.017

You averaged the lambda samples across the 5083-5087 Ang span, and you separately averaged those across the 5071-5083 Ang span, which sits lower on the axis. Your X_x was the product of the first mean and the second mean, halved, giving 67.9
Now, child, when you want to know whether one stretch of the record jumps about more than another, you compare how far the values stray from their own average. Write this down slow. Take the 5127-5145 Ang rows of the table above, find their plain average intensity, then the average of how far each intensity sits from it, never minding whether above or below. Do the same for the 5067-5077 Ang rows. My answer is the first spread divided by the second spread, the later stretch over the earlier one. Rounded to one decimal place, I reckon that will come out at 2.9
